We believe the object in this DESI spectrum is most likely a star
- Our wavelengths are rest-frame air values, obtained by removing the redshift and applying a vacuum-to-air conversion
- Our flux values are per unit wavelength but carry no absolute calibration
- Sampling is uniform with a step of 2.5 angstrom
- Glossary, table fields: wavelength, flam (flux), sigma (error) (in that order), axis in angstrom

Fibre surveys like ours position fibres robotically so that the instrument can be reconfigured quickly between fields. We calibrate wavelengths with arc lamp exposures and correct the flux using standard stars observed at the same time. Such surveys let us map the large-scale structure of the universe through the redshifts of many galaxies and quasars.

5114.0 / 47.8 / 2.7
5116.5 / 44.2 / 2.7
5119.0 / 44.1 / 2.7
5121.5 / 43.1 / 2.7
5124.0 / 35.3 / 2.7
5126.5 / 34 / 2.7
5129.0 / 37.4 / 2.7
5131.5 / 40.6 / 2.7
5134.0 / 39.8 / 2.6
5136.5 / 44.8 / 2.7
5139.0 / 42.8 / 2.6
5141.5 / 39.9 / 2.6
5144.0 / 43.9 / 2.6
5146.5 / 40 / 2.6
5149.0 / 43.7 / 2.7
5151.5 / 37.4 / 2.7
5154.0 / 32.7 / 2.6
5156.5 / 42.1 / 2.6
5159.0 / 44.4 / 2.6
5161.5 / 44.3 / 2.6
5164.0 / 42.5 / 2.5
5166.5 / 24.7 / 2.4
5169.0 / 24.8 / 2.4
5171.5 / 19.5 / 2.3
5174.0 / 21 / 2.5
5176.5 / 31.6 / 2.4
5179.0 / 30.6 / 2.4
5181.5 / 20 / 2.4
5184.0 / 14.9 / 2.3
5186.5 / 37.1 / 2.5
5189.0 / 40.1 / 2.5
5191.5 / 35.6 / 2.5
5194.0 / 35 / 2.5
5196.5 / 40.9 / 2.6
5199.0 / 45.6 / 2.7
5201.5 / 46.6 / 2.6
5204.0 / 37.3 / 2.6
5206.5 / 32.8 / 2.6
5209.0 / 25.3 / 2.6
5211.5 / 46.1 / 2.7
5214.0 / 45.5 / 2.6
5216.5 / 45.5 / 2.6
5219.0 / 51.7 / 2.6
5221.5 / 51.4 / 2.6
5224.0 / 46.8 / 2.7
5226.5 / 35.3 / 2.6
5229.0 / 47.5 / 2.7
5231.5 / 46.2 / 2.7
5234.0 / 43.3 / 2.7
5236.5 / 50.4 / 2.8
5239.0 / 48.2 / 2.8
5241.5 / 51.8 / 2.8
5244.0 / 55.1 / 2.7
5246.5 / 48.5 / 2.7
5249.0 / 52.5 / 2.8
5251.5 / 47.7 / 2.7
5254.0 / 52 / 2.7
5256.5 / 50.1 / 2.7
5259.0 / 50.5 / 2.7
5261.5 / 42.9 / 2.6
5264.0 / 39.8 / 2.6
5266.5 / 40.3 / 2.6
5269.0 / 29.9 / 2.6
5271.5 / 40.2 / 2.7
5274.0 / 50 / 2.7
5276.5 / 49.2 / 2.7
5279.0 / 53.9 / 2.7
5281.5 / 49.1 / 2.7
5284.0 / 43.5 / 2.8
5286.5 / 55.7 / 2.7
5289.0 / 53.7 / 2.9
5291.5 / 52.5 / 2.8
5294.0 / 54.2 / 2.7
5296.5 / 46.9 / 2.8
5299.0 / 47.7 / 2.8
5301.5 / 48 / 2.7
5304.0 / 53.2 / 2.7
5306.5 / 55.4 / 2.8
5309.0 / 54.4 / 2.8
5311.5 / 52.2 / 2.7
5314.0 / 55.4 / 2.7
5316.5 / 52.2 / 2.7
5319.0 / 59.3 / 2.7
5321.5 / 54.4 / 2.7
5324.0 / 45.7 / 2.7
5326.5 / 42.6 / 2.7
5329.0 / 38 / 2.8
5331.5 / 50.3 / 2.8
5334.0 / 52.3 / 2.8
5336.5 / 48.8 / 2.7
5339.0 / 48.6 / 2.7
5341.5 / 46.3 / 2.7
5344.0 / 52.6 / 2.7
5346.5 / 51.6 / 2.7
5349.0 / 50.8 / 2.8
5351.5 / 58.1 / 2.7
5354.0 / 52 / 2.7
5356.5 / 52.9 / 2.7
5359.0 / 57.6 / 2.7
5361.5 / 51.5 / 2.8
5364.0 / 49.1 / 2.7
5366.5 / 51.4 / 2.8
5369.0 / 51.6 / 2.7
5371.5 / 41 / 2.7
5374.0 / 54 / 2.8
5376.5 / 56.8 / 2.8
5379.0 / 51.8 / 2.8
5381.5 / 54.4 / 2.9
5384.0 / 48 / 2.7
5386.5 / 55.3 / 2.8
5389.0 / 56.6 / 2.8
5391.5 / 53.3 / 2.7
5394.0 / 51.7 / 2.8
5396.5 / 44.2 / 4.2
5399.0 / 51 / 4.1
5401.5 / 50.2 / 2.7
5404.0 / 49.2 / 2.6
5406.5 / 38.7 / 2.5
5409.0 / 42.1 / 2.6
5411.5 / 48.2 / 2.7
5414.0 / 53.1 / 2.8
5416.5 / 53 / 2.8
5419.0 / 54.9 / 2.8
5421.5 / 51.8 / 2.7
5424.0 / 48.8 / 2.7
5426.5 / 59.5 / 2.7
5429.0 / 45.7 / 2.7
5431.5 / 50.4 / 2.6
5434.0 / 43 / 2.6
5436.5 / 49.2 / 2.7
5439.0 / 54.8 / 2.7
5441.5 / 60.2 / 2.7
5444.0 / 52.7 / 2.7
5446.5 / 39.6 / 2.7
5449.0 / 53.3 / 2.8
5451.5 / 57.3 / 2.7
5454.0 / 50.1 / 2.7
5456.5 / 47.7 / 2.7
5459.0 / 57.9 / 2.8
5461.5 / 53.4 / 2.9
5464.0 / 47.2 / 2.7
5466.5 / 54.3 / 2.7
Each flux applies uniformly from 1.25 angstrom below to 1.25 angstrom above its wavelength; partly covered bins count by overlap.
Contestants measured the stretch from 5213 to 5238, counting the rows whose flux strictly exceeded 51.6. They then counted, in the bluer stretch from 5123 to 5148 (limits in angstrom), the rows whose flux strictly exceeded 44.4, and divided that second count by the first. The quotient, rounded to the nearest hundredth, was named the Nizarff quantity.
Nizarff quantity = 1.00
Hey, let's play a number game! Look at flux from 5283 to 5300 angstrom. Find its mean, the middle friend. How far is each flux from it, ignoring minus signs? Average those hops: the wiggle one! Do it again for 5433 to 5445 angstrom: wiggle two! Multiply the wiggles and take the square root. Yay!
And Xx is 4.3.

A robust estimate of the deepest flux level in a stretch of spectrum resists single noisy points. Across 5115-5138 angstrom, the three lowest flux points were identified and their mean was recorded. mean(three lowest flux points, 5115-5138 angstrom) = 36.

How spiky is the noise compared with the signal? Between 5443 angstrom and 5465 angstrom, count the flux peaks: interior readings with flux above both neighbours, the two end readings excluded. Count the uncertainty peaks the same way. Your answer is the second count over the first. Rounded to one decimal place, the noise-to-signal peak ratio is 1.0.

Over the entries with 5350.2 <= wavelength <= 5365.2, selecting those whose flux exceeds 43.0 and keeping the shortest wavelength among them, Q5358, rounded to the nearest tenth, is 5351.5 angstrom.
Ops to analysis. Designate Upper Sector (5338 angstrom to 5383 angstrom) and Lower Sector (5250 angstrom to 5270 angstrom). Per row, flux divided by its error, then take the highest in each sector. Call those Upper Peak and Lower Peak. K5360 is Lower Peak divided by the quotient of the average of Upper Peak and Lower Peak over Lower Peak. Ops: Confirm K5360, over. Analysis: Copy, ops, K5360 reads 18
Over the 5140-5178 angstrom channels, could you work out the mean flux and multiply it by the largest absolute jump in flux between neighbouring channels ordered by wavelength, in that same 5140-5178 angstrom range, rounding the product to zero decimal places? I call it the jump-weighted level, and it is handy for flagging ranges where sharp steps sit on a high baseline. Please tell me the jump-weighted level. 632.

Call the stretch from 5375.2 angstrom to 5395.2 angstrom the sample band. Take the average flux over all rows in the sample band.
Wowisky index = 53.5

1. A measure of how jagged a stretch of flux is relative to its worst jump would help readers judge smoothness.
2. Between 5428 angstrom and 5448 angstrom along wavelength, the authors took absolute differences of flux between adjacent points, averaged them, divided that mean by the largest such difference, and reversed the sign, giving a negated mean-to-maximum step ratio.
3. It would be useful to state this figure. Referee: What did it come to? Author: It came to -0.54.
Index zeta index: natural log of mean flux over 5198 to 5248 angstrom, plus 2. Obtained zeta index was 5.81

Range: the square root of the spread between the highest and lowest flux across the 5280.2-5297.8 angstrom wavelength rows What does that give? 3.5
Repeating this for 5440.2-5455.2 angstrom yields 4.5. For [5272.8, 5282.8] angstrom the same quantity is 2.2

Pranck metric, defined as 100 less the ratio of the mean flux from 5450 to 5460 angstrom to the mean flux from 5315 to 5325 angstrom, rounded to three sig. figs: 99.0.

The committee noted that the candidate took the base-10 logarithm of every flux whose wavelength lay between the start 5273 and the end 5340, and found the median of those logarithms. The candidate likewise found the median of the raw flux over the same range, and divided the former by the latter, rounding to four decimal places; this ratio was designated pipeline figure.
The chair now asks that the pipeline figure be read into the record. 0.0329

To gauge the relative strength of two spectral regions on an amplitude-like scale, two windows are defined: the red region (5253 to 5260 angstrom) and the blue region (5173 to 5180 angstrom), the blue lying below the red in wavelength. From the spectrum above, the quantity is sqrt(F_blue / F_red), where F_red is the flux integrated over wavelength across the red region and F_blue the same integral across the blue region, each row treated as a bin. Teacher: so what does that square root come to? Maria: 0.74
